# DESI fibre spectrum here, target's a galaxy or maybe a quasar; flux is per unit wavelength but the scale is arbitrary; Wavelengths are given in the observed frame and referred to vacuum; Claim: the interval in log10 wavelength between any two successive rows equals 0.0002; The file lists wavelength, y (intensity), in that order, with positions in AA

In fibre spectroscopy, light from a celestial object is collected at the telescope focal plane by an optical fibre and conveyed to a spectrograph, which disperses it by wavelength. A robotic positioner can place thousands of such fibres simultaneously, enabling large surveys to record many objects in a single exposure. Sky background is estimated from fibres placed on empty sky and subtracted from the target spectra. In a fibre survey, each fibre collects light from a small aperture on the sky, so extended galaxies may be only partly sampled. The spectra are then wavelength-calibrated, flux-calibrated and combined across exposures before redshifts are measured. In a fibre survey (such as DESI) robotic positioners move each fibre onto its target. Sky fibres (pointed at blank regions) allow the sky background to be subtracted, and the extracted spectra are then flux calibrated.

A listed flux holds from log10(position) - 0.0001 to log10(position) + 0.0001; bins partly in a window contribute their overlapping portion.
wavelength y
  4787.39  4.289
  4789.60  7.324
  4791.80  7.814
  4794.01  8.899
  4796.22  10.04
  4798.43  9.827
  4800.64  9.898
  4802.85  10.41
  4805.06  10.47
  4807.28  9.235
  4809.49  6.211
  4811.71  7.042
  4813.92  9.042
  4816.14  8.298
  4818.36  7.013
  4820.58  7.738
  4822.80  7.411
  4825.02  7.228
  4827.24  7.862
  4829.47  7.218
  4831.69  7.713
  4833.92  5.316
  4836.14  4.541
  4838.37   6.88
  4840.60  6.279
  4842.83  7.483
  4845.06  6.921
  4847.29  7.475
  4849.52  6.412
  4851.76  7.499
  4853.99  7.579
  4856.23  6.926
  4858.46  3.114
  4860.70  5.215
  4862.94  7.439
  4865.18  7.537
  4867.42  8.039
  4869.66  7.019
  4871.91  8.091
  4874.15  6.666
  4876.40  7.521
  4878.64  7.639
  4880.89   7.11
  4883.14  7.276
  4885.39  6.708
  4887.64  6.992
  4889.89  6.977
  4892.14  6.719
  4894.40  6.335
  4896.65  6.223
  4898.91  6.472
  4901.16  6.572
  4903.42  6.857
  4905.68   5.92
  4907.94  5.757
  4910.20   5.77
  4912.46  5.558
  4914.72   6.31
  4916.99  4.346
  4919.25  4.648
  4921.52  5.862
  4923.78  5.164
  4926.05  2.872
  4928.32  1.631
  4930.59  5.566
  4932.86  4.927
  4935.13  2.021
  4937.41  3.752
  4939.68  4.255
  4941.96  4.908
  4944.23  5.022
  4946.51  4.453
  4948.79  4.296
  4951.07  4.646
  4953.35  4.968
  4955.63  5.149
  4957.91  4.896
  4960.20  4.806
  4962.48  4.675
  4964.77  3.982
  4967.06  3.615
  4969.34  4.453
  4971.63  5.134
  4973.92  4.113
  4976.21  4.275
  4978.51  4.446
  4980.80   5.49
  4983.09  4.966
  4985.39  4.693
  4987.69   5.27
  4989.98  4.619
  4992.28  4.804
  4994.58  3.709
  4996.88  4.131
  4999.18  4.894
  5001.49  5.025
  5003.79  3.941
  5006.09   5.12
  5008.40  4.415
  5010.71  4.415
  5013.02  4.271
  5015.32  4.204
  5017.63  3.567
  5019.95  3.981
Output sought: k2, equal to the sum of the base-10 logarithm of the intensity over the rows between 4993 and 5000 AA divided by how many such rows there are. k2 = 0.625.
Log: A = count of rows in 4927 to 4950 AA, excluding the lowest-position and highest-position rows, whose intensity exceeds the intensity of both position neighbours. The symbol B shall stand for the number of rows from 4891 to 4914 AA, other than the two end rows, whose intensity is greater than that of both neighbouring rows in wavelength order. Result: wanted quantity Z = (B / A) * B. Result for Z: 2.0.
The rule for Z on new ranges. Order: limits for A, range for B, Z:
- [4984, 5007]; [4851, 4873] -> 1.3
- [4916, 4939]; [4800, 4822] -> 2.0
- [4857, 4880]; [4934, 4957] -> 0.5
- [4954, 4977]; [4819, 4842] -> 9.0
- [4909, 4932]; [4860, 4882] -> 4.5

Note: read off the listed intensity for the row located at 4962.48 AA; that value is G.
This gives 4.675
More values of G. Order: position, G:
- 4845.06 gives 6.921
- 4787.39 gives 4.289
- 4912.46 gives 5.558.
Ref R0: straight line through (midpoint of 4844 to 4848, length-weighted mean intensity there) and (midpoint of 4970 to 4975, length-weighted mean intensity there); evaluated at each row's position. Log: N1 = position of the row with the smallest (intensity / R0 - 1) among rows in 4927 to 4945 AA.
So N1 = 4928.32 AA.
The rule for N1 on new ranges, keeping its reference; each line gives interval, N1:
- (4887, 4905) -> 4896.65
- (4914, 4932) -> 4928.32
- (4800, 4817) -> 4809.49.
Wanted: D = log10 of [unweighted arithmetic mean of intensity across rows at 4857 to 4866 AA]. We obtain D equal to 0.77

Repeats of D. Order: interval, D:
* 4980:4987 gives 0.70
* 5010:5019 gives 0.61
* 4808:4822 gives 0.88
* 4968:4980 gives 0.65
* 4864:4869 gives 0.89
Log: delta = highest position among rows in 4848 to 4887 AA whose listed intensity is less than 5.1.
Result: 4858.46 AA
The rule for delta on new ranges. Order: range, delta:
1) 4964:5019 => 5017.63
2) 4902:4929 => 4928.32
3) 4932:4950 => 4948.79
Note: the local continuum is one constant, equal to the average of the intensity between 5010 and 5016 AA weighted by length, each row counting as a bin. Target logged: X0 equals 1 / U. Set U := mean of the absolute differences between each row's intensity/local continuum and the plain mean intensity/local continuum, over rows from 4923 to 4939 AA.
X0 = 3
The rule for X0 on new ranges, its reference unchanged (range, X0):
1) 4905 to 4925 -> 8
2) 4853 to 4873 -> 4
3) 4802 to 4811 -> 3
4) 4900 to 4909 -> 10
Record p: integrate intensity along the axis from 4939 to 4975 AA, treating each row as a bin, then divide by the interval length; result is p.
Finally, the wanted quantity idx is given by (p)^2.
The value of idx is 21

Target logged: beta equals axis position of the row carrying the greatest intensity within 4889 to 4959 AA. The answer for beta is 4889.89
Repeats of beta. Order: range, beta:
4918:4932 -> 4921.52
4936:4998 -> 4980.80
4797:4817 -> 4805.06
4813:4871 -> 4813.92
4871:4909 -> 4871.91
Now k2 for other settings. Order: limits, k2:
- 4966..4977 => 0.632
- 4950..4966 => 0.674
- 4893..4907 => 0.805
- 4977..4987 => 0.689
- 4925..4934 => 0.527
